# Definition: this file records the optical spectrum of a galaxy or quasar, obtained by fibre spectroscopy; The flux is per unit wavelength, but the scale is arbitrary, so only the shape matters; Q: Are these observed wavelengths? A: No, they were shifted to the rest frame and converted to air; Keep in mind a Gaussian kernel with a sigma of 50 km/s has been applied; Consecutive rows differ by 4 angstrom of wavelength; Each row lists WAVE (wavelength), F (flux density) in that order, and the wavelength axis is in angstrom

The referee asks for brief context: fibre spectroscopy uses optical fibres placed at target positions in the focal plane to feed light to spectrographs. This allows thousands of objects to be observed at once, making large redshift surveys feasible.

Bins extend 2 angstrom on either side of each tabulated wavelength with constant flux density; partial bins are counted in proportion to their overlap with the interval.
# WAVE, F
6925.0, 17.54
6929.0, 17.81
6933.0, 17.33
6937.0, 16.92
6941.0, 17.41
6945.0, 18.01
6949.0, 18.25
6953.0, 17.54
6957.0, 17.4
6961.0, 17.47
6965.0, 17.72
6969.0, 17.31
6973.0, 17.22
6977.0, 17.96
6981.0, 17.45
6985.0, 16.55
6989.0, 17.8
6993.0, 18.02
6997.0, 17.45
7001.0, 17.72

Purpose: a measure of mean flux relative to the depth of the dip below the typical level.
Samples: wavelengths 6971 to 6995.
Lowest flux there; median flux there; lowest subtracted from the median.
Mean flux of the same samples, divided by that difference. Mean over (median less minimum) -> 16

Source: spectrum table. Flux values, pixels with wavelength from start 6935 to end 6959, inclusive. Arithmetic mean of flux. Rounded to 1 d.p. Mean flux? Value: 17.6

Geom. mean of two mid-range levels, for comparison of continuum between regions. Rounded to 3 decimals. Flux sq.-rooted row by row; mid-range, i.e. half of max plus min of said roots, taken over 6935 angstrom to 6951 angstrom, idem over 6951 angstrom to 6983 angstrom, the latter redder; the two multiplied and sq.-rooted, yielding 4.193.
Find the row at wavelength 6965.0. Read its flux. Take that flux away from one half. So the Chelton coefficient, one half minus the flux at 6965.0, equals -17.2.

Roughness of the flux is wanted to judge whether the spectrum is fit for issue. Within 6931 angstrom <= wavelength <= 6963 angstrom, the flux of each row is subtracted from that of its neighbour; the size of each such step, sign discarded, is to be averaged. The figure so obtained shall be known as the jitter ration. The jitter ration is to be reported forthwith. 0.38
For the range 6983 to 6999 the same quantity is 0.68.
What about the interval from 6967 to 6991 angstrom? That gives 0.70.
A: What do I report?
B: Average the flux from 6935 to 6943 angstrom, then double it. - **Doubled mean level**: 34.3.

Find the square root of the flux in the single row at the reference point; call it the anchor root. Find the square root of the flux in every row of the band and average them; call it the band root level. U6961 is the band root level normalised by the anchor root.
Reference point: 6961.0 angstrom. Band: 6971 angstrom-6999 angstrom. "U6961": 1.00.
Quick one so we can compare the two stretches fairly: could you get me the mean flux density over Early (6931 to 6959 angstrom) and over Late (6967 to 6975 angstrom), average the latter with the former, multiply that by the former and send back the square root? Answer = 17.5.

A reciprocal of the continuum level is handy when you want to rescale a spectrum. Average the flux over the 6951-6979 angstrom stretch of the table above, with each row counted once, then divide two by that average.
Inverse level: 0.1142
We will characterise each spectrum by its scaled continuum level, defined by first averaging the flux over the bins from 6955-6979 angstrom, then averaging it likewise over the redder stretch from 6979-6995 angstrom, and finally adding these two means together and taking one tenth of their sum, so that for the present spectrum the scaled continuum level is 3.50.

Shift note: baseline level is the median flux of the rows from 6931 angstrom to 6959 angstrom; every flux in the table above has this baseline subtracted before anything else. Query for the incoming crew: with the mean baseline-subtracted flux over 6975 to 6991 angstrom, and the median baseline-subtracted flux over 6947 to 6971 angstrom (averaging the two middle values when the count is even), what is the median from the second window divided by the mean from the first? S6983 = 3.2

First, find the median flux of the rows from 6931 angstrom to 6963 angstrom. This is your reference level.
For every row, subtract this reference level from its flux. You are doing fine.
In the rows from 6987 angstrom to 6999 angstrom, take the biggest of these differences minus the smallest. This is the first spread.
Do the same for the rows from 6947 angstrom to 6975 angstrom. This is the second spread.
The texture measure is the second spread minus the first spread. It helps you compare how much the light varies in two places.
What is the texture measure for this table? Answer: 0.46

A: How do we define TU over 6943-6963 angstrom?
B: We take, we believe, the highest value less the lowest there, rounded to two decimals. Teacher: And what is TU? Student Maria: 0.85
